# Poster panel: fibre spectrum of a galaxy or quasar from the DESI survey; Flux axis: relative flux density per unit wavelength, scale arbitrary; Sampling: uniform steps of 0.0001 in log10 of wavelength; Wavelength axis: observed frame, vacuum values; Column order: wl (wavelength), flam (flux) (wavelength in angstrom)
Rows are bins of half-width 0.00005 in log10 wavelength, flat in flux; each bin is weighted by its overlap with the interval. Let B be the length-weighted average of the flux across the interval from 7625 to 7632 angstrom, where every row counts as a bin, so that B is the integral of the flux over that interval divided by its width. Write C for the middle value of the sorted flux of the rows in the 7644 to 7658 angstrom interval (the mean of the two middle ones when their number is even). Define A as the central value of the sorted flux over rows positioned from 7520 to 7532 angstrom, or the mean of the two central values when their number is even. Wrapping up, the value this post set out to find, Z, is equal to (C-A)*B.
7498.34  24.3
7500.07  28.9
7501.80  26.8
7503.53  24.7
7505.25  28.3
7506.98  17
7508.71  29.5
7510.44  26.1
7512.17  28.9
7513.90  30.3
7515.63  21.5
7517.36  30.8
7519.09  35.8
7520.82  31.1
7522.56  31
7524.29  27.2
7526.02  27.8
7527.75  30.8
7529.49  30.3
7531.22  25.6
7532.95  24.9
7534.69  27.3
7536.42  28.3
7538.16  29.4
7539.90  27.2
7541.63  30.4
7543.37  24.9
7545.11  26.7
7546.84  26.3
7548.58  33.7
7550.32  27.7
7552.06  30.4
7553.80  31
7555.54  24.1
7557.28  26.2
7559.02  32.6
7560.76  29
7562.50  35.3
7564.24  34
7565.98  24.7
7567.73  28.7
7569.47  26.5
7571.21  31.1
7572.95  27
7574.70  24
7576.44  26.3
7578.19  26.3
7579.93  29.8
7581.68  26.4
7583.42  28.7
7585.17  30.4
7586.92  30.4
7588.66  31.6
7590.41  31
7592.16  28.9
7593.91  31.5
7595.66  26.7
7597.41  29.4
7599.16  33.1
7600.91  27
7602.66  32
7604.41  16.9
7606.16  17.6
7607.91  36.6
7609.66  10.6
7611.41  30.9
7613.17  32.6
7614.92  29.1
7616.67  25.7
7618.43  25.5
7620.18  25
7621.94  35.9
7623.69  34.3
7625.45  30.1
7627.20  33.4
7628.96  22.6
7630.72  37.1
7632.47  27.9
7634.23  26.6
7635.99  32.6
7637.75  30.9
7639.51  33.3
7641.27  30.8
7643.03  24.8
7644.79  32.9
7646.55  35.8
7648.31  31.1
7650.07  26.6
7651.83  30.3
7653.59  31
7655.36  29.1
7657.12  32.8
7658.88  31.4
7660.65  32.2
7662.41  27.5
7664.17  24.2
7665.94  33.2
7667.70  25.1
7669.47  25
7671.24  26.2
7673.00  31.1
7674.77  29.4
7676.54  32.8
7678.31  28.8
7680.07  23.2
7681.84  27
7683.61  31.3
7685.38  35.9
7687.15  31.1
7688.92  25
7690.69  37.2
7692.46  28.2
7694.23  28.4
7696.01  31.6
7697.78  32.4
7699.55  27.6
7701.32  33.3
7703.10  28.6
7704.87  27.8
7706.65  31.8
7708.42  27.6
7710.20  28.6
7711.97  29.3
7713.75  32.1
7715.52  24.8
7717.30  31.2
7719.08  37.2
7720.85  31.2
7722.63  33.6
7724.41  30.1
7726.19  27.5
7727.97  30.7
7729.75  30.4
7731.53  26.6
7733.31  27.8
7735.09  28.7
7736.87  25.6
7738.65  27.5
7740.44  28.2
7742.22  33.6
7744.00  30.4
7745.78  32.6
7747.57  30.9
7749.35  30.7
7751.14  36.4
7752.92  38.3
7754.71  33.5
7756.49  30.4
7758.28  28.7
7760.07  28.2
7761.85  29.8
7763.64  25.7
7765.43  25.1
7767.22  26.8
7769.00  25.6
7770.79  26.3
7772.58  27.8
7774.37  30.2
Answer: 23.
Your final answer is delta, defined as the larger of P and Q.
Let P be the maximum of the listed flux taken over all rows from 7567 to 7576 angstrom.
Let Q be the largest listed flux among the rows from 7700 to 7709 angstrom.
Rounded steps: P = 31.1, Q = 33.3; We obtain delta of 33.3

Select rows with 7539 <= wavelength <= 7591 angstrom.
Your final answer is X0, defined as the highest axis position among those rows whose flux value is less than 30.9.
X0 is 7586.92 angstrom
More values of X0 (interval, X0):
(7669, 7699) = 7694.23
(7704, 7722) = 7715.52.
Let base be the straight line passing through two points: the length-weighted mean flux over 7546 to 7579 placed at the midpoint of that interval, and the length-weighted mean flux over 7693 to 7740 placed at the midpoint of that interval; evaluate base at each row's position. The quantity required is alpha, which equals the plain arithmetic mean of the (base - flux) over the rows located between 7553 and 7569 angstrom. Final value -0.8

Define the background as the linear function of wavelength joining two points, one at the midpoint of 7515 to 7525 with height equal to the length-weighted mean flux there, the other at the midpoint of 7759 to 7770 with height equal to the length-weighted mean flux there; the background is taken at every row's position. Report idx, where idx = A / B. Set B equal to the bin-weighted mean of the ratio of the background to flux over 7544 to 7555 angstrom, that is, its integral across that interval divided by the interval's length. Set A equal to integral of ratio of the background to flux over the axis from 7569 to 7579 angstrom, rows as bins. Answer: 10.7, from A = 10.9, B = 1.023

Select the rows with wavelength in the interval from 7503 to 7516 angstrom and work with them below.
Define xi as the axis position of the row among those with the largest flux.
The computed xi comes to 7513.90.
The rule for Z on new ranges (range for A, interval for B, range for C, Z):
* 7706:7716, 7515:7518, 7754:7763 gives 22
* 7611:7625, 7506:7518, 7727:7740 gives -58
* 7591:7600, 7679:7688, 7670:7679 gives 0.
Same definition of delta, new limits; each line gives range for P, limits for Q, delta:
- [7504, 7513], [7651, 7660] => 32.8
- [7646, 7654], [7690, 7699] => 37.2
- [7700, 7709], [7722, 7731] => 33.6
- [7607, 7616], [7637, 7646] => 36.6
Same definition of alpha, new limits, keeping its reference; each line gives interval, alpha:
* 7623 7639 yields -1.5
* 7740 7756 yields -2.9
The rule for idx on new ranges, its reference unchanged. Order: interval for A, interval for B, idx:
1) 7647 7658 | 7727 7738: 10.6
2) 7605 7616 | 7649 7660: 15.6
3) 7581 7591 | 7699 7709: 10.4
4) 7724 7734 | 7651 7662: 10.4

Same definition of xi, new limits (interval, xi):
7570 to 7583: 7571.21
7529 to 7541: 7529.49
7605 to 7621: 7607.91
